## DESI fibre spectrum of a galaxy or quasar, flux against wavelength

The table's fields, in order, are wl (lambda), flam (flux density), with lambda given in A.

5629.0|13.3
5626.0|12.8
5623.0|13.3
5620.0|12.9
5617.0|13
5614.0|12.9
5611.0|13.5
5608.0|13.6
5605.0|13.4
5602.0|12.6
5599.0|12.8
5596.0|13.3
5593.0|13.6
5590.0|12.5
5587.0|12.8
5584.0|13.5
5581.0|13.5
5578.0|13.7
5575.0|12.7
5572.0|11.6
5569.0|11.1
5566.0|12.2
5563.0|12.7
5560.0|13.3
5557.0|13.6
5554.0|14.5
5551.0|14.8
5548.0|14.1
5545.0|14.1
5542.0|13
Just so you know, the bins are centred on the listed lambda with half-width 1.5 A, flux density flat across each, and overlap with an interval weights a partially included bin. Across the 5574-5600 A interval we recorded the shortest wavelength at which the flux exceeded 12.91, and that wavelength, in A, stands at 5578.0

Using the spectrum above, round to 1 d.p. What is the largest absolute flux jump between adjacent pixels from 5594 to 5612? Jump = 0.8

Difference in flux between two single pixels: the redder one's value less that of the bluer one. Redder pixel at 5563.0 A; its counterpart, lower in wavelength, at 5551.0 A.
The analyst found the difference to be -2.1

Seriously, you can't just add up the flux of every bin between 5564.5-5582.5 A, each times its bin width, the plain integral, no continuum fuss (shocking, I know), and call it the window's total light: 224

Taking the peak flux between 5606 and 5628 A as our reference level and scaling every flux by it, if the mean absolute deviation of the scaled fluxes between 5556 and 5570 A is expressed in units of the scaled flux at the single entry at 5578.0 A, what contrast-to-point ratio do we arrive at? 0.05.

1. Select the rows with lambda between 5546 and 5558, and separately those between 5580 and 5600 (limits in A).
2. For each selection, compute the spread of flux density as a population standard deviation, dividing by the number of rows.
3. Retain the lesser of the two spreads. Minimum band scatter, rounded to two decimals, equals 0.40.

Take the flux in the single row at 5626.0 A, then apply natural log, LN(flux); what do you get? 2.55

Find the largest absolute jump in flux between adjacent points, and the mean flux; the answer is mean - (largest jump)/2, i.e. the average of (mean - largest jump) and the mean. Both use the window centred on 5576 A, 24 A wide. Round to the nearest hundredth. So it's 12.09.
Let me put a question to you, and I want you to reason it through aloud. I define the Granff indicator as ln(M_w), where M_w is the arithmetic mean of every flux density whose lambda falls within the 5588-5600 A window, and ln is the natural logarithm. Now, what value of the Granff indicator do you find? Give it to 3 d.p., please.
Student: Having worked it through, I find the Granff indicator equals 2.569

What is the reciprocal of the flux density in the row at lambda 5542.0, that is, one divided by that 0.0769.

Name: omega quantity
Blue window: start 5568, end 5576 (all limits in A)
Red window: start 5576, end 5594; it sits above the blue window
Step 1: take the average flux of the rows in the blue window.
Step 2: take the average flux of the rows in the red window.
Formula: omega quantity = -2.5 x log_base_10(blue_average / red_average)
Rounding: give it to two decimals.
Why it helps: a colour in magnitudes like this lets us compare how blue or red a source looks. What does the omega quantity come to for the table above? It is 0.13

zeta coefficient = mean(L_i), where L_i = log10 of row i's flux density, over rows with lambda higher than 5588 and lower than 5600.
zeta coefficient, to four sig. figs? 1.115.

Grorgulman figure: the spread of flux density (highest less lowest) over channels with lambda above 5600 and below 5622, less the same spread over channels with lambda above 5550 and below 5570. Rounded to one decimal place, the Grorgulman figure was -2.7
